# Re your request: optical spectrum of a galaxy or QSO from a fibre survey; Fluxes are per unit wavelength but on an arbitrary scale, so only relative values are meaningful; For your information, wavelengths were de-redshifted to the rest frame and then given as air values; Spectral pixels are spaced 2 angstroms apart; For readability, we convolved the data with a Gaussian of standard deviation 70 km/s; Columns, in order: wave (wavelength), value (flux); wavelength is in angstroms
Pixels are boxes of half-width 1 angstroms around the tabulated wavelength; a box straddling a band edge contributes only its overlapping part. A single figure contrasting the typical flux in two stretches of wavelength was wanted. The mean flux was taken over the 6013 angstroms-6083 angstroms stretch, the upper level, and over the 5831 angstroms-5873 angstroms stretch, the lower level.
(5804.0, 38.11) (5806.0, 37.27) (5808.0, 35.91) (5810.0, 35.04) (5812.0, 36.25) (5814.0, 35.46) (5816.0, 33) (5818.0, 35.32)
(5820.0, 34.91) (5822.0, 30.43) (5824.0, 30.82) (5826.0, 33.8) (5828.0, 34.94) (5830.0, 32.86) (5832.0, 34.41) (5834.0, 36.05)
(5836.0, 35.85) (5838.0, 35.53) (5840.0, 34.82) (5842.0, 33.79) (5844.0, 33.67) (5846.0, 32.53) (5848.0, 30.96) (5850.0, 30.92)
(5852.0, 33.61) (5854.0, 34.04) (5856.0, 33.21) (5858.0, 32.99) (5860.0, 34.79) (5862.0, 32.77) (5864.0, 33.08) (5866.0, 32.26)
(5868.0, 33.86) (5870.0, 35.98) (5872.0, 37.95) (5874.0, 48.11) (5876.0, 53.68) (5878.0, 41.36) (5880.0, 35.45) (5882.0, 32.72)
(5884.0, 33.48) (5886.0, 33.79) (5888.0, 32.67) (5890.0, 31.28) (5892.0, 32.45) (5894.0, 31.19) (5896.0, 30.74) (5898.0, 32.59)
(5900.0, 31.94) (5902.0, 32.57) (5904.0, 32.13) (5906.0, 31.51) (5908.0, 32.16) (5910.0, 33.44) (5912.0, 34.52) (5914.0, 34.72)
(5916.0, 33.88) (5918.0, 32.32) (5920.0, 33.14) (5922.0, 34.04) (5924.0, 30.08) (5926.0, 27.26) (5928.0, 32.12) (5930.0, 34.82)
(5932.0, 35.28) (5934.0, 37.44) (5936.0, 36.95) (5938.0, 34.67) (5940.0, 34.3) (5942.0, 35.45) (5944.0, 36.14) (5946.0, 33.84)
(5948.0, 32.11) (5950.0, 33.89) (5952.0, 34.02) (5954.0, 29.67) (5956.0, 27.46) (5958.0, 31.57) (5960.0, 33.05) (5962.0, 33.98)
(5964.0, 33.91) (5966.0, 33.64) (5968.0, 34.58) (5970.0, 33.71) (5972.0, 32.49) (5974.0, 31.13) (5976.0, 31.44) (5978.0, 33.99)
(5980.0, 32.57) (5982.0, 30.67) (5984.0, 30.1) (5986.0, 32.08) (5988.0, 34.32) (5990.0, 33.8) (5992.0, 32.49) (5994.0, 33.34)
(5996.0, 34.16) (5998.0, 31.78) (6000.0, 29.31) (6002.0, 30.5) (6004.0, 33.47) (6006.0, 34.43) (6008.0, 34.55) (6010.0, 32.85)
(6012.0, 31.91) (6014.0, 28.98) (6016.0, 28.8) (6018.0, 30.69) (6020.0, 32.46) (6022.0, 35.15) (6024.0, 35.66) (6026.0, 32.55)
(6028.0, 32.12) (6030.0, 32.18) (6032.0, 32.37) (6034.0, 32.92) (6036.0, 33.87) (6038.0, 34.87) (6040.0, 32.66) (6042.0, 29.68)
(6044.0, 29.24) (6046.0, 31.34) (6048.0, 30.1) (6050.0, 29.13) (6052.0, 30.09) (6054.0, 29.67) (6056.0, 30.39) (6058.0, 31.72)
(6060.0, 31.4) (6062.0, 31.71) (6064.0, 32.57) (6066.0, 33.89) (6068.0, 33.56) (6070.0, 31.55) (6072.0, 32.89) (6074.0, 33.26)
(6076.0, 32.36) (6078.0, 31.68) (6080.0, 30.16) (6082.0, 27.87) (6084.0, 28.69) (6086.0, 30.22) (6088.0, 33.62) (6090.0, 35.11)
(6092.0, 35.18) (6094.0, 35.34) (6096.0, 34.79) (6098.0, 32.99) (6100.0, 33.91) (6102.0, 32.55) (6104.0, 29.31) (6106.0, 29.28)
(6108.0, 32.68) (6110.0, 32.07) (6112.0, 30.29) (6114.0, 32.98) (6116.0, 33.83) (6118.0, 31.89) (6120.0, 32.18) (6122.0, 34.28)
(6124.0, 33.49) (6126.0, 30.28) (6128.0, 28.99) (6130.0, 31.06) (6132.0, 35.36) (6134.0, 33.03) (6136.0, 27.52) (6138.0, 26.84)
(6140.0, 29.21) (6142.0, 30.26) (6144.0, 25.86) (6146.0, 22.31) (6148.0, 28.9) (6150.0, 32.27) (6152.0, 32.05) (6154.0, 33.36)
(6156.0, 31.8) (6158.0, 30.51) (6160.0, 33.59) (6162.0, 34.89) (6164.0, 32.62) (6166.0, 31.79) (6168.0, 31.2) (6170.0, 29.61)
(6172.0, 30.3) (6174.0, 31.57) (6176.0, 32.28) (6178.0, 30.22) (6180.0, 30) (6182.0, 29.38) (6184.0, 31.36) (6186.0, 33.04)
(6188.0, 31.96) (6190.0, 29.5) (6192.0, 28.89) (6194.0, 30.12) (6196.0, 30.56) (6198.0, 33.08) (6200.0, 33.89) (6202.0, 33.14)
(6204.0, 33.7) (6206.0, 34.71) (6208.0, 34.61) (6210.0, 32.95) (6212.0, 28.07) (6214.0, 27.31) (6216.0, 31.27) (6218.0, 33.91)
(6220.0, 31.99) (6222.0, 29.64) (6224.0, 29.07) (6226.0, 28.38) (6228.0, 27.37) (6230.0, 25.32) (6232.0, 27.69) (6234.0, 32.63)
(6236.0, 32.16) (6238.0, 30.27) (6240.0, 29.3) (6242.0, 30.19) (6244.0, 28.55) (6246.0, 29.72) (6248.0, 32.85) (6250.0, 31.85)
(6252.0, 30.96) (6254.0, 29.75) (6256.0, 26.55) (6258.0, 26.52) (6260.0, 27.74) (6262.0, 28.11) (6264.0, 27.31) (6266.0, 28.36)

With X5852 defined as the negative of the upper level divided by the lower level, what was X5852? -0.934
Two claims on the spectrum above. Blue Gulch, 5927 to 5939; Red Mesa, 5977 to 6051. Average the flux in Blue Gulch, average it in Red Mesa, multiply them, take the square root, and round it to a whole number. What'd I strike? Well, 34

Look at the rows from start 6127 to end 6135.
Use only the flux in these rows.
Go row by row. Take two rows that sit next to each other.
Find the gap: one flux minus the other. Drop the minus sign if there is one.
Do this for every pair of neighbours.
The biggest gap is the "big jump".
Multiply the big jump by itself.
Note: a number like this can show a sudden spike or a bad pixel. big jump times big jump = 18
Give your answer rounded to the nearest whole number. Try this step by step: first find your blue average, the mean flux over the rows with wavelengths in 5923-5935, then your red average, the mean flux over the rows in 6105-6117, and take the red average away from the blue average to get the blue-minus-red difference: 1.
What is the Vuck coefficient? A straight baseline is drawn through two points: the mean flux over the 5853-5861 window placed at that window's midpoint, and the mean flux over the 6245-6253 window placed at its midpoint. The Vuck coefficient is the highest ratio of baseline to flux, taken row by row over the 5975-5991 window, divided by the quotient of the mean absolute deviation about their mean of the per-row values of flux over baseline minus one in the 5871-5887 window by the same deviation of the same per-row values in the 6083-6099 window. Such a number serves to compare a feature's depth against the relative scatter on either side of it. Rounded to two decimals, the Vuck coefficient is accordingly 0.37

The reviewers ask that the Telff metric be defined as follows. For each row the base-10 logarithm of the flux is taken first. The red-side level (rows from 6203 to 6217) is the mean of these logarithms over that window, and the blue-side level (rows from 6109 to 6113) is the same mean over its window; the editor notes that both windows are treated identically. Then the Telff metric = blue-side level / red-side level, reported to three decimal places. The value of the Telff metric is 0.995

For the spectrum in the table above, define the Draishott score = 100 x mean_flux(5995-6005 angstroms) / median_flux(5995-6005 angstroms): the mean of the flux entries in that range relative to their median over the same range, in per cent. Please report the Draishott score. 100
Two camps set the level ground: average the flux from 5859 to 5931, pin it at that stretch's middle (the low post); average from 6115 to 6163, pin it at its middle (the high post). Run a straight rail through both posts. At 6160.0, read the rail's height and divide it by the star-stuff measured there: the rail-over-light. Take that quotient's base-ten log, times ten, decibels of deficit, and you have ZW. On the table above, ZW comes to -0.39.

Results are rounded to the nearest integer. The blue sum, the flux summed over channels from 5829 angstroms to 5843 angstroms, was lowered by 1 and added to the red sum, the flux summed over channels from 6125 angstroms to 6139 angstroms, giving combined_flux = 455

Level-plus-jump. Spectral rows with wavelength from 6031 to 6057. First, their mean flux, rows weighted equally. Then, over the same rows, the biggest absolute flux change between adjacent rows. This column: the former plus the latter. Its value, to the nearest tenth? 34.2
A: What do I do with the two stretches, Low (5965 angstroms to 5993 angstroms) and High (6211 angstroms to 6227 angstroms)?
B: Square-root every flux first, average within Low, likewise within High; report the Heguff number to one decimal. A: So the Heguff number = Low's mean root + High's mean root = 11.2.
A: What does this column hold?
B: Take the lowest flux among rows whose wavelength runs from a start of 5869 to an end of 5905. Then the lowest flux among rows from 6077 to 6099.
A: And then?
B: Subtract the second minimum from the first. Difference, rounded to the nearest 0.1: 2.9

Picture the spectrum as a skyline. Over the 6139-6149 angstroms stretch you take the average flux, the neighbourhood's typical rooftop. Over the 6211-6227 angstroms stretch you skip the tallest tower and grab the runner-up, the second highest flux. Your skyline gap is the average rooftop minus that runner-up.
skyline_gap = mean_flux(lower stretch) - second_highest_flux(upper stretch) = -4.7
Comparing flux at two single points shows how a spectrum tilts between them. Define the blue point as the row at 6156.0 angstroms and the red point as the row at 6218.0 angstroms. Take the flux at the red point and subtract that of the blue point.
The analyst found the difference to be 2.1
